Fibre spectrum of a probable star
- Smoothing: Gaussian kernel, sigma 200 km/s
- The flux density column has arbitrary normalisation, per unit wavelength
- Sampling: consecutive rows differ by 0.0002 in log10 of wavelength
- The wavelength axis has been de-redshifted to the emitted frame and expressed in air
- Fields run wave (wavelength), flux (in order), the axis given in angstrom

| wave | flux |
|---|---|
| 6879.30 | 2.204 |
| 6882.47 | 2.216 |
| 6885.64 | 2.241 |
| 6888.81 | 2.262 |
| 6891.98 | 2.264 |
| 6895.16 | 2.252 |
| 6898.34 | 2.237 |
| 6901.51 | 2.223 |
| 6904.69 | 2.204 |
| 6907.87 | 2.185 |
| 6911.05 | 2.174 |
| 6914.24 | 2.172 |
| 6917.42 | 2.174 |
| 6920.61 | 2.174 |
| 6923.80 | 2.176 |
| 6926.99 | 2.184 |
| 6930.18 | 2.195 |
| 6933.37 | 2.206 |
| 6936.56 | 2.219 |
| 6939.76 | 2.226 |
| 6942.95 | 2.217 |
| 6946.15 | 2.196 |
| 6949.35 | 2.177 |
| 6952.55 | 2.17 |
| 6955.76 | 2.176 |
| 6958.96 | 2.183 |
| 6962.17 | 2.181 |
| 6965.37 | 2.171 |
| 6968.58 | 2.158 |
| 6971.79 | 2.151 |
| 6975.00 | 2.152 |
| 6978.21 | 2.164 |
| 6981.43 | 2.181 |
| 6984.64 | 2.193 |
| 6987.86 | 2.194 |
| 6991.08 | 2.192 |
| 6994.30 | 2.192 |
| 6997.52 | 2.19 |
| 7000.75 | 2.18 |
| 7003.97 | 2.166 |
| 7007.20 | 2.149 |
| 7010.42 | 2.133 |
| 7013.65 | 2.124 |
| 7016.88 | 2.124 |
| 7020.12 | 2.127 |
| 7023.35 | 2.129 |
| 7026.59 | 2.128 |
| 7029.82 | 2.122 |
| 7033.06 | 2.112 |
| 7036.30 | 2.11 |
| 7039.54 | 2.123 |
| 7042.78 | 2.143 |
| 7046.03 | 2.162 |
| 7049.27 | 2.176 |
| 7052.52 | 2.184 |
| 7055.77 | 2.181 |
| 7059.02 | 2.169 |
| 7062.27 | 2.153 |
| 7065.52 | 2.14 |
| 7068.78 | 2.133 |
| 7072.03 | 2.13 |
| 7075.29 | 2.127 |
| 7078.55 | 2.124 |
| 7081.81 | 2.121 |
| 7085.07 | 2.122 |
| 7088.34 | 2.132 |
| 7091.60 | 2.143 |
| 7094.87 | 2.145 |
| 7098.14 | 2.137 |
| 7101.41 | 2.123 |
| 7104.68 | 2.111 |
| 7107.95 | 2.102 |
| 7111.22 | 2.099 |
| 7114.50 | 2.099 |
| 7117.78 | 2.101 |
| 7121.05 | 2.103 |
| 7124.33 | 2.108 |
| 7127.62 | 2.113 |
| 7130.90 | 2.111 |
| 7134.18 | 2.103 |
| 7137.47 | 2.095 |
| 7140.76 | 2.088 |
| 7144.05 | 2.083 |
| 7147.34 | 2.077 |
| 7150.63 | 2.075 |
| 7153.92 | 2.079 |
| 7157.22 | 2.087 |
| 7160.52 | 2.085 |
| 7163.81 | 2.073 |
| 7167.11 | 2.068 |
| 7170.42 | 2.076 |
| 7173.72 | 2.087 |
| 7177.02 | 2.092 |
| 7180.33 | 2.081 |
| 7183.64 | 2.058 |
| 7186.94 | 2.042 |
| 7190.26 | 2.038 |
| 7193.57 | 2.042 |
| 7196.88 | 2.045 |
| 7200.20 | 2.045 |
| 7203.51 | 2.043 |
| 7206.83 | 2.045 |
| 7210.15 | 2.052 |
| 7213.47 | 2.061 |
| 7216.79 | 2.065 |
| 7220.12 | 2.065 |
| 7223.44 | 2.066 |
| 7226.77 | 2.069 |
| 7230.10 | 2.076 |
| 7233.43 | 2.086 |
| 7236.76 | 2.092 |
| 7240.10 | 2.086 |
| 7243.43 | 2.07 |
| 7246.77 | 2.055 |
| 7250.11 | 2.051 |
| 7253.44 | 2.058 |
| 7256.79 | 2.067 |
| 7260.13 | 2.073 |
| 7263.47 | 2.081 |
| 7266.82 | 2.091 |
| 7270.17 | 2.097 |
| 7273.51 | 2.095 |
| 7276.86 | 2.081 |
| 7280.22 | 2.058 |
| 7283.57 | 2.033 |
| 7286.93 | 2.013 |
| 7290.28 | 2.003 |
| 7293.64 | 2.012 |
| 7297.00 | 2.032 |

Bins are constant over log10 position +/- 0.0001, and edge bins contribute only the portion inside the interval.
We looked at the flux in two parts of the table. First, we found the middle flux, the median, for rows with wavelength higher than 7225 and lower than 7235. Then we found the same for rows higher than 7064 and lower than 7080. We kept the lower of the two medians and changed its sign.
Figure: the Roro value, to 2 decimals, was -2.08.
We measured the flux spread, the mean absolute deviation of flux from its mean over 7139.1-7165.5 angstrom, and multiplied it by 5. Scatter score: 0.024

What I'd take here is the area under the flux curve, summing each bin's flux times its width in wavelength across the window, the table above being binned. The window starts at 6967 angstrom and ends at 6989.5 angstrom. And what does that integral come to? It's 48.8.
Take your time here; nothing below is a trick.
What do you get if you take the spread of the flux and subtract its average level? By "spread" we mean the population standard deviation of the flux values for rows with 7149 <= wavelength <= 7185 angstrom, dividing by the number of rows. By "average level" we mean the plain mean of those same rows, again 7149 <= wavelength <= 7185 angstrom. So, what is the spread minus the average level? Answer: -2.07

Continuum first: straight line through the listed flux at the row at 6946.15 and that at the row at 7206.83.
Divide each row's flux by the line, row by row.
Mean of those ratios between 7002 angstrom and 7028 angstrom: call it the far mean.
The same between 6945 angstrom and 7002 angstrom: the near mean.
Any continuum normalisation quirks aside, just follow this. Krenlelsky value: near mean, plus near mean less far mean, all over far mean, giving 1.02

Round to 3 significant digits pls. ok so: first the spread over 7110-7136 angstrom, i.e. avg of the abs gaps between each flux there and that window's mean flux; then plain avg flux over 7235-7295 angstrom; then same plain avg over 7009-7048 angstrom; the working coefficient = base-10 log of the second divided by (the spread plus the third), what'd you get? -0.0146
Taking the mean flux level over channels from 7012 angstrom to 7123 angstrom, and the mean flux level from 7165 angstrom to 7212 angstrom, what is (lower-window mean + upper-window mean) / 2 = 2.09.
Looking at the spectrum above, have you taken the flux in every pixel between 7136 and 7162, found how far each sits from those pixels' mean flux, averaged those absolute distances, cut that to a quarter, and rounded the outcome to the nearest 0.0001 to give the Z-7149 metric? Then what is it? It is 0.0013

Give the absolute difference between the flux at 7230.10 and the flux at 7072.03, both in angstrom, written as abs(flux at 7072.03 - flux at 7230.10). 0.05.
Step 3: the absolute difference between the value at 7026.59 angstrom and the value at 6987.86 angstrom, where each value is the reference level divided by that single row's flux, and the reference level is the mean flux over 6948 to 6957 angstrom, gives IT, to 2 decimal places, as 0.03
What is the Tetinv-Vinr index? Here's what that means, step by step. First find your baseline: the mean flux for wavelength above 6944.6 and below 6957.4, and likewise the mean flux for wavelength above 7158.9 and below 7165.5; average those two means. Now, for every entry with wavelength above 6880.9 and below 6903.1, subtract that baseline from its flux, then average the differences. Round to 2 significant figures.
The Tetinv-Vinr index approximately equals 0.11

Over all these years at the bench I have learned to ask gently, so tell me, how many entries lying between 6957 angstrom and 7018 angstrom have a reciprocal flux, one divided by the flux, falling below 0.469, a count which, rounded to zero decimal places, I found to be 17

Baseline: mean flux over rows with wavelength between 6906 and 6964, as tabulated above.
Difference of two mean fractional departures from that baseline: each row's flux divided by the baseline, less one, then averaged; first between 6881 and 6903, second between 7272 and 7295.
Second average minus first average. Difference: -0.091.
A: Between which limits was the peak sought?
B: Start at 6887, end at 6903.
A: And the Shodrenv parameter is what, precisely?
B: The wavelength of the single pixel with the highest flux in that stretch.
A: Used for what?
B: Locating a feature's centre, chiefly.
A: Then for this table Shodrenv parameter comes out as 6891.98 angstrom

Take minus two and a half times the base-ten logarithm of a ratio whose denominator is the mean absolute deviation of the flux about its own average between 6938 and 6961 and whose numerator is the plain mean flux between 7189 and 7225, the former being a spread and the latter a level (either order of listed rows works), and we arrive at -5.1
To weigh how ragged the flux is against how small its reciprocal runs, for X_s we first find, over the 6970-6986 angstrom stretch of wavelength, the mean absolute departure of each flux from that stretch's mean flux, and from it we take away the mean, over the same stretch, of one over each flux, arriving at -0.446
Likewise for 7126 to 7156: -0.466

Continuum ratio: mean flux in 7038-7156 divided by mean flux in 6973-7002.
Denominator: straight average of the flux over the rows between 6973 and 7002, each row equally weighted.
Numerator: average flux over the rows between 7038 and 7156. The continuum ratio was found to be 0.97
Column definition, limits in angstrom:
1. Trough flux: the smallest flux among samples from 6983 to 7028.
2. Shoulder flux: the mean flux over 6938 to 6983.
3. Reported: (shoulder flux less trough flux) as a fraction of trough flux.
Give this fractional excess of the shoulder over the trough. 0.03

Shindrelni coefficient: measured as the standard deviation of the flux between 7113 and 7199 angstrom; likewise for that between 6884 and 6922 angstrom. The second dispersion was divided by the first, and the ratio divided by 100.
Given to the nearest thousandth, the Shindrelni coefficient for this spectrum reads 0.017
